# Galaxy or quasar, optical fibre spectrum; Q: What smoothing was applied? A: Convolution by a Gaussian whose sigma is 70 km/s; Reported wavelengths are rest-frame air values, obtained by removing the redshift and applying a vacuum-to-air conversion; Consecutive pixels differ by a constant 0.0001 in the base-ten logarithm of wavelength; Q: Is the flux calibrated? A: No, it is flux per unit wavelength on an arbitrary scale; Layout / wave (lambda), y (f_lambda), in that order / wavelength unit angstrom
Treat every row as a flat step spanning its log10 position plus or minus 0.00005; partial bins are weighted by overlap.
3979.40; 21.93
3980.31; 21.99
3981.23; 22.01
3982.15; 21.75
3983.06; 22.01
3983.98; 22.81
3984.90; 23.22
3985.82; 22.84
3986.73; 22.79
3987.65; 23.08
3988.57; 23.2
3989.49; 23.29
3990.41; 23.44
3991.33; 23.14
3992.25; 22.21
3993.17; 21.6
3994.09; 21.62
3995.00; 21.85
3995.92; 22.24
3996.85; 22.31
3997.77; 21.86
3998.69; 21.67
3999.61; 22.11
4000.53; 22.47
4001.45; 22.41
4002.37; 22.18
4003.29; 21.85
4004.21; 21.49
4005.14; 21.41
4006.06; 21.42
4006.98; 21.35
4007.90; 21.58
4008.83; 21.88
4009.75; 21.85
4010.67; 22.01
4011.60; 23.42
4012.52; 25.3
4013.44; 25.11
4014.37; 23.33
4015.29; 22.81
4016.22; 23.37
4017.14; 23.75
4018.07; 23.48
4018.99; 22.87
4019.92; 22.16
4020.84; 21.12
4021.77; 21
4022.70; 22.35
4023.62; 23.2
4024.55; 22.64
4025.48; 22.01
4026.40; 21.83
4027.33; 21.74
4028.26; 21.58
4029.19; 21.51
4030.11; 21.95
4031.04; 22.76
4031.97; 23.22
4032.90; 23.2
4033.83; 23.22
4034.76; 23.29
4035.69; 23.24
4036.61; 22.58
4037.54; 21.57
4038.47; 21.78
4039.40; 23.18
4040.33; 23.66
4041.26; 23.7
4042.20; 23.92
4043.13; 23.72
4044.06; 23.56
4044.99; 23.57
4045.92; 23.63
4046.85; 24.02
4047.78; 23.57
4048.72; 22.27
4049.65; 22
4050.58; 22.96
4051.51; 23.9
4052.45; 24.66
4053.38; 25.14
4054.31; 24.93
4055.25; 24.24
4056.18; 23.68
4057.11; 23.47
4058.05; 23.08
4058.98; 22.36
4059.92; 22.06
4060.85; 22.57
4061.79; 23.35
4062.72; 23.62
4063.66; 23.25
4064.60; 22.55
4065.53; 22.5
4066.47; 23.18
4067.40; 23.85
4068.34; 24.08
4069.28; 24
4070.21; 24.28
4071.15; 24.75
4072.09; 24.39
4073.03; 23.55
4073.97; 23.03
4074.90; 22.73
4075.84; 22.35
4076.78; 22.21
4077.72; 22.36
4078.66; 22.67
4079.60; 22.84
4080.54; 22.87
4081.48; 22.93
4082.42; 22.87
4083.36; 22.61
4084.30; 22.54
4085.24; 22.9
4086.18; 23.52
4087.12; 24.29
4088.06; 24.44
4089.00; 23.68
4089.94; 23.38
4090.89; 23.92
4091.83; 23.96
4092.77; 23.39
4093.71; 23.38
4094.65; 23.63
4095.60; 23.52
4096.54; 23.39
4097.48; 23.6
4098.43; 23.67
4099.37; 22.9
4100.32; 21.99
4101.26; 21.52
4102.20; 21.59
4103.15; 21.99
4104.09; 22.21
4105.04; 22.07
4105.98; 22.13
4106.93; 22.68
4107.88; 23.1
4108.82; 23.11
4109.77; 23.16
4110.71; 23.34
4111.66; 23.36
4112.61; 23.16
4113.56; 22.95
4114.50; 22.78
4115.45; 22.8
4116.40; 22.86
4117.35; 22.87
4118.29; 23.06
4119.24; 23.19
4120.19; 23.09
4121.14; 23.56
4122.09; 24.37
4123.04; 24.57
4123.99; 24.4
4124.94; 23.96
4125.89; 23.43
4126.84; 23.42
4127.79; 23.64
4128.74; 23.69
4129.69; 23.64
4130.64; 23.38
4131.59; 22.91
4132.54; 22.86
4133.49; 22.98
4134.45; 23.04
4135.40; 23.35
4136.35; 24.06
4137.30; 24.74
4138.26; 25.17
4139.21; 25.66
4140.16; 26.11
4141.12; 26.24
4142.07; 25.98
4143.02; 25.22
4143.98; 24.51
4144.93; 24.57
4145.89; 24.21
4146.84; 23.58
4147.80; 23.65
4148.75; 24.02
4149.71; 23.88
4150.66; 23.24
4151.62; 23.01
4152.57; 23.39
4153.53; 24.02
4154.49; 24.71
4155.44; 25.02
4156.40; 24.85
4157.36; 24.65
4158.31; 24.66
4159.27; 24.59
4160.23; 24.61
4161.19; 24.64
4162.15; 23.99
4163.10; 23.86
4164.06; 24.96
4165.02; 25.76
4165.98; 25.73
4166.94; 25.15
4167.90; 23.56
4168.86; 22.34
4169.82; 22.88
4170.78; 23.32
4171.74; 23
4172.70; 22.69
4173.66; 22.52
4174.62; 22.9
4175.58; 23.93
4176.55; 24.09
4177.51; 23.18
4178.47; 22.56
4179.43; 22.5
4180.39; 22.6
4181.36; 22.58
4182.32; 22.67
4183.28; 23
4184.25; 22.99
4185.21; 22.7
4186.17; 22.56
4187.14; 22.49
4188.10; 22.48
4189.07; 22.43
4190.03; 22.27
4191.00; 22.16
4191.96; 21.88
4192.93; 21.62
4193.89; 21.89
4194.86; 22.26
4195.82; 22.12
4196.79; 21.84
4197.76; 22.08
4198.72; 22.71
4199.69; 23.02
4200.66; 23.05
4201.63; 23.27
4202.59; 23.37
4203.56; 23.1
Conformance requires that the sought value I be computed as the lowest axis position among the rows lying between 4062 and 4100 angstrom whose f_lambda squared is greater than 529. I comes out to 4062.72 angstrom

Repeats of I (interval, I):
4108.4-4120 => 4108.82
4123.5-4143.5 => 4123.99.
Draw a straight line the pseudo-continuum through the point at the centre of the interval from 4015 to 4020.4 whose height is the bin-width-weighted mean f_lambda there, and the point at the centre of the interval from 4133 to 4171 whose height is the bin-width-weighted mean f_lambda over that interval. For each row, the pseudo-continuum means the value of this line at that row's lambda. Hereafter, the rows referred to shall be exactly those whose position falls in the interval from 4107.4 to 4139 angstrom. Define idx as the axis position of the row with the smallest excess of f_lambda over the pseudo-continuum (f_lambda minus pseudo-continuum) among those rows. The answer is 4132.54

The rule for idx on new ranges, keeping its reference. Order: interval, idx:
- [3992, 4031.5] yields 4021.77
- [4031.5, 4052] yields 4037.54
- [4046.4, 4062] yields 4059.92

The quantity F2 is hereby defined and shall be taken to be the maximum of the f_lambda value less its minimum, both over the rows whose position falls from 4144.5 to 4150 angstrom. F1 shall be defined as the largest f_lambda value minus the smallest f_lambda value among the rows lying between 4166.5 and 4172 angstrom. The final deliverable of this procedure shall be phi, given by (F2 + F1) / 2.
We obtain 1.90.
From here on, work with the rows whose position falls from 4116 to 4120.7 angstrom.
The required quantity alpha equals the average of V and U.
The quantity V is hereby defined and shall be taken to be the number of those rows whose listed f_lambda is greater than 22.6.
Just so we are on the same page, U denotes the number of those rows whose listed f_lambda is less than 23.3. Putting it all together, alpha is 5.00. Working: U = 5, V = 5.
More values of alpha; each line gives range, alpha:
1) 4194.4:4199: 3.00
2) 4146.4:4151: 3.00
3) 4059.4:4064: 3.00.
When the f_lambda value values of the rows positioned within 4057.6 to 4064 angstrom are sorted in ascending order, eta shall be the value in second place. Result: 22.36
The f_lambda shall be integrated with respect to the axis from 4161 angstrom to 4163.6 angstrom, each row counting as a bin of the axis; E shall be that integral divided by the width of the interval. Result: 24.2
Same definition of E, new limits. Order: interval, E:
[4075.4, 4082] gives 22.6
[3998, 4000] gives 21.9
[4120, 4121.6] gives 23.3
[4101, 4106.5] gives 21.9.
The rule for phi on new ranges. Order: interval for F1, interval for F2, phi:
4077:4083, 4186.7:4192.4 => 0.59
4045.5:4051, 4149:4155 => 1.86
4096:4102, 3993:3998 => 1.43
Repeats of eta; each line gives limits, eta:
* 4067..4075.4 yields 23.03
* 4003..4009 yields 21.41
